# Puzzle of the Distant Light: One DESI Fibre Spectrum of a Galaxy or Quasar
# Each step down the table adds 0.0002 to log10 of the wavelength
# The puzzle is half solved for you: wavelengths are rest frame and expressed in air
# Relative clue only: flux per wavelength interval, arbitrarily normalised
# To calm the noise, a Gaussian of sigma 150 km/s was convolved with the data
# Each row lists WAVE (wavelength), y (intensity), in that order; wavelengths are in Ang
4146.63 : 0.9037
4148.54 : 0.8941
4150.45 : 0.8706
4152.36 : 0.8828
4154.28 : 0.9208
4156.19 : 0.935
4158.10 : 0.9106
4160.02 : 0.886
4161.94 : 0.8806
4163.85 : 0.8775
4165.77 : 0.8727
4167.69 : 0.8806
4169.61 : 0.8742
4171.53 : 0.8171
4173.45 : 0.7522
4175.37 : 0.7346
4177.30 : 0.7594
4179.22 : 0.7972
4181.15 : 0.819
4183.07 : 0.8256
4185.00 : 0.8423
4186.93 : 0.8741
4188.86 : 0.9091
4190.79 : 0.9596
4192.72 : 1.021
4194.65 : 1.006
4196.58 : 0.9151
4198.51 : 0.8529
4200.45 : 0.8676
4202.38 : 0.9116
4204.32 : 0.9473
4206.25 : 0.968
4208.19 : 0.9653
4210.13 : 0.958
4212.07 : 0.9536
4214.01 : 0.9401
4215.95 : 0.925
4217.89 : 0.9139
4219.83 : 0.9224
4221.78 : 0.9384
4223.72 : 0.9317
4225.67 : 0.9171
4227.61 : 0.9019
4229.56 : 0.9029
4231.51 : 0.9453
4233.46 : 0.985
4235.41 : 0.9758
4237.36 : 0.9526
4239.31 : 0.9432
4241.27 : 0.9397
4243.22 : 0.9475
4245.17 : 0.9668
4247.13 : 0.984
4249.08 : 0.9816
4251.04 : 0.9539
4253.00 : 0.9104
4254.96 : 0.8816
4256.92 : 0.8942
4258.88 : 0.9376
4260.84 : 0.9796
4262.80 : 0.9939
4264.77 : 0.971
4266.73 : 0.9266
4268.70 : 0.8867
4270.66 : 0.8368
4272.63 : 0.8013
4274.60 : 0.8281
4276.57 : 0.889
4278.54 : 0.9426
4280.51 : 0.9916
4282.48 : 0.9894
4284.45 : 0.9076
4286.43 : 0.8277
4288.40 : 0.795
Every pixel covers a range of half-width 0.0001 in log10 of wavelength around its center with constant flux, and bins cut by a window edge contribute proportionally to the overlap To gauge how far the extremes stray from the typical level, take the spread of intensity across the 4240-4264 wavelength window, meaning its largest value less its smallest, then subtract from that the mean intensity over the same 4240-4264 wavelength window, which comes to -0.835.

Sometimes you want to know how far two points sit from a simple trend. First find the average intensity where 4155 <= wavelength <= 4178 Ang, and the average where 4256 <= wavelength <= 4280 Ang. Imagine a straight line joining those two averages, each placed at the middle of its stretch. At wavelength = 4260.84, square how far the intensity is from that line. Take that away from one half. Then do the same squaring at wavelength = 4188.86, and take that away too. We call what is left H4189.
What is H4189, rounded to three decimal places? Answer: 0.492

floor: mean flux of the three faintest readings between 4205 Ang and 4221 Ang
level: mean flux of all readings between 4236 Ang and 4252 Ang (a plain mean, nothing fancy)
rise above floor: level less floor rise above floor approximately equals 0.04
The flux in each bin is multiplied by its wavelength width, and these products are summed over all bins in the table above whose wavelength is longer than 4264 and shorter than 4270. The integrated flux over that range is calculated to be 5.5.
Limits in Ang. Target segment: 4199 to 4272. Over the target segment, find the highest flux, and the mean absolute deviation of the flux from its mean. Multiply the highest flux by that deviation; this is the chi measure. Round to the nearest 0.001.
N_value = 0.028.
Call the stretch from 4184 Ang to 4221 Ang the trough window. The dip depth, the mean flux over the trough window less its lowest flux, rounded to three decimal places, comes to 0.087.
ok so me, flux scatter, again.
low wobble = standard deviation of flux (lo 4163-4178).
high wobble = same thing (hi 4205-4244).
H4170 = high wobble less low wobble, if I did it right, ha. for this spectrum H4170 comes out -0.04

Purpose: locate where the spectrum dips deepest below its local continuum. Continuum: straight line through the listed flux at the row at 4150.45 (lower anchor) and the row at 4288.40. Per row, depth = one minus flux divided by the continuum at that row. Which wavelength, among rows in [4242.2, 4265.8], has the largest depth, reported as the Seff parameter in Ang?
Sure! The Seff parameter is 4254.96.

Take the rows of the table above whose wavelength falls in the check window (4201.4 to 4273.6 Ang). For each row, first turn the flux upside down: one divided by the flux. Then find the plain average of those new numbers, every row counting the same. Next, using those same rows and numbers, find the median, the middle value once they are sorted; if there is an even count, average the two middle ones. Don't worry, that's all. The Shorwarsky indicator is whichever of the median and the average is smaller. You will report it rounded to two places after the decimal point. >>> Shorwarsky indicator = 1.06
